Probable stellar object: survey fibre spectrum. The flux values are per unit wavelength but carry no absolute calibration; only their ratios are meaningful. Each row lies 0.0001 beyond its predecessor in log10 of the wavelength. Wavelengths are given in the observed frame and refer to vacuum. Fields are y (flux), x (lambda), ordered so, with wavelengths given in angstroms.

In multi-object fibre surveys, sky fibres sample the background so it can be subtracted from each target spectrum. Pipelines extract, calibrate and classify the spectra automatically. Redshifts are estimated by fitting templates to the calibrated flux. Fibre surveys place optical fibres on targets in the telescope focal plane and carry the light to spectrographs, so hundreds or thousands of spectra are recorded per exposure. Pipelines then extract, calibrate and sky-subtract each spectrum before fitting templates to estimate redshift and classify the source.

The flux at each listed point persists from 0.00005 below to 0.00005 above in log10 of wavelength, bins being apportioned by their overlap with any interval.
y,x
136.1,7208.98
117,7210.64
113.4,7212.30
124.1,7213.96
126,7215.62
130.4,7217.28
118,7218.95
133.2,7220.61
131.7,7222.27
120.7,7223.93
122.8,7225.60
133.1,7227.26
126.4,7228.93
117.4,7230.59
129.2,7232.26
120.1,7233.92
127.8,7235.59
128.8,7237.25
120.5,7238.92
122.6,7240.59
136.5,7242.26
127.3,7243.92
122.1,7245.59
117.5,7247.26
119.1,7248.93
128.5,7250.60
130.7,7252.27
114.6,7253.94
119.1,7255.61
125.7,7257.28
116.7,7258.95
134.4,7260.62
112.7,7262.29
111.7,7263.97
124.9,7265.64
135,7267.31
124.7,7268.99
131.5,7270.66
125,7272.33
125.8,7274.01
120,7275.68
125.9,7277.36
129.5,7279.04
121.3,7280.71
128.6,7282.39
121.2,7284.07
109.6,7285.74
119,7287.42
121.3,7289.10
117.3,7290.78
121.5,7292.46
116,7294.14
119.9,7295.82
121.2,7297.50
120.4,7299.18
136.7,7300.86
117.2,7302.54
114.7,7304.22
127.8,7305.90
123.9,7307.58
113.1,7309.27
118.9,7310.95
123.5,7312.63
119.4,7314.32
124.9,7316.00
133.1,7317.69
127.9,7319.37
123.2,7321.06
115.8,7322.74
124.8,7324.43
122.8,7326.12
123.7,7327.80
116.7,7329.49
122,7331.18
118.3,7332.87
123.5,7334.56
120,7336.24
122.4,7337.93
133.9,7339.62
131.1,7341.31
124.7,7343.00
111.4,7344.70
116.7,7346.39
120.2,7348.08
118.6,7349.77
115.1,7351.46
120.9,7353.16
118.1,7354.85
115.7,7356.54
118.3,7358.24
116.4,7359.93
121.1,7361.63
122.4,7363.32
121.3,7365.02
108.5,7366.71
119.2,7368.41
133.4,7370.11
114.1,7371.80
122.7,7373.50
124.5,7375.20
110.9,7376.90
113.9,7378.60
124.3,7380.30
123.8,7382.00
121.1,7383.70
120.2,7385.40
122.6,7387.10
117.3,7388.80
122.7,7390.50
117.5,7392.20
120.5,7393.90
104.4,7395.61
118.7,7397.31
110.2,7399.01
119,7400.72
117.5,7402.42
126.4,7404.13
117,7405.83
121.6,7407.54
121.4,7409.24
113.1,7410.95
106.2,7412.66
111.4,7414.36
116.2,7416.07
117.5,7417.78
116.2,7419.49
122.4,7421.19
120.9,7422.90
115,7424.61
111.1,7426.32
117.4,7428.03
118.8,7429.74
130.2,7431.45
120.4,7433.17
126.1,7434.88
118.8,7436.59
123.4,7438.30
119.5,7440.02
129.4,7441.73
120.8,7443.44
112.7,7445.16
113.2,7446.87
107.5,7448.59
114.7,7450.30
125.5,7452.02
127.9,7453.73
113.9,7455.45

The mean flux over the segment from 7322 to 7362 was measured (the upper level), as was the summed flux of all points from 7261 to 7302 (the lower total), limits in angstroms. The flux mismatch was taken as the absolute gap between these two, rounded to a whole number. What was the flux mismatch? 2820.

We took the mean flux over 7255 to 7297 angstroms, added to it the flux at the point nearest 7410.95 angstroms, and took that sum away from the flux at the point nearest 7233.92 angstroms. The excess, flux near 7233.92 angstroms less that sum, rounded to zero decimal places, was -115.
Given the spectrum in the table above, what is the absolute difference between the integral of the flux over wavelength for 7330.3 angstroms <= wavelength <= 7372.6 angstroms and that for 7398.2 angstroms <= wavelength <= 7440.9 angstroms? 37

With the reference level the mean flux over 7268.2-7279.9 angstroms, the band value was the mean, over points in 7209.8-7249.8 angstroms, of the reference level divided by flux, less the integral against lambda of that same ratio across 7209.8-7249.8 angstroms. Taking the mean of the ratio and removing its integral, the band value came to -39.6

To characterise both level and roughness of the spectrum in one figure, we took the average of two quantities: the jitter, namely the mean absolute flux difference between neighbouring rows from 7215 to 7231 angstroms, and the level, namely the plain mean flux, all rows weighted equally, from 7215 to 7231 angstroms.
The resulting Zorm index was 67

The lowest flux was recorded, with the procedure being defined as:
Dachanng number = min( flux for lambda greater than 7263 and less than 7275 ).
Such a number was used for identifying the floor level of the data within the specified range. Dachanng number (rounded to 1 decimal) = 111.7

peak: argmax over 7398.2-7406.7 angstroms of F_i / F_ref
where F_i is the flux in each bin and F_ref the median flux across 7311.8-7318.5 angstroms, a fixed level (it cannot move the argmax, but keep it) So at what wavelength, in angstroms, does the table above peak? 7404.13 angstroms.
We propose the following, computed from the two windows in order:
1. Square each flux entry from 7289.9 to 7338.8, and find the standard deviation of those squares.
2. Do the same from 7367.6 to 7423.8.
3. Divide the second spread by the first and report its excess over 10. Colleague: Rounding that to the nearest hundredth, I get -8.93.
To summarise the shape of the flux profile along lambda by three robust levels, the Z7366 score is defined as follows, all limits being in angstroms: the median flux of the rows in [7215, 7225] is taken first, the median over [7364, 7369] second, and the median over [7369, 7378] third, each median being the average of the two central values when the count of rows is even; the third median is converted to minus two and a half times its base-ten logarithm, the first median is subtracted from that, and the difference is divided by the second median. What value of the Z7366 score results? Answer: -1.12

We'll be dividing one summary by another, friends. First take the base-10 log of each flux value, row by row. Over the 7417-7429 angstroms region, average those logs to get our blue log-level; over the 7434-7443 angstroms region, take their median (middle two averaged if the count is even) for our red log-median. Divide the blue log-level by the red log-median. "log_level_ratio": 0.99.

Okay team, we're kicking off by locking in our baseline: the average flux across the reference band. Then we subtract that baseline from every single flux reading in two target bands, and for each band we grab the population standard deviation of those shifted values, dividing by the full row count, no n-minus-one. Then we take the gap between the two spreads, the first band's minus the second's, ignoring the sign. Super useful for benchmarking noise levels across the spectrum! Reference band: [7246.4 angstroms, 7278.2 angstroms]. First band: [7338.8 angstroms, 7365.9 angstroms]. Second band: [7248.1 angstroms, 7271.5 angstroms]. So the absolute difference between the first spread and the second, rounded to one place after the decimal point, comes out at 2.1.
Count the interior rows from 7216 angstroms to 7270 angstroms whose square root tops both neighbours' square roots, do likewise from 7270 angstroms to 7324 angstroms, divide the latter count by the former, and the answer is 1.11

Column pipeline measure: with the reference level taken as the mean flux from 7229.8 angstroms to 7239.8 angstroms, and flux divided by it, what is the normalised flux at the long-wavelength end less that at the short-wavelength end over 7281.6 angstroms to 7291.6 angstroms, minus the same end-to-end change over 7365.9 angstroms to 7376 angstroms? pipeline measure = -0.22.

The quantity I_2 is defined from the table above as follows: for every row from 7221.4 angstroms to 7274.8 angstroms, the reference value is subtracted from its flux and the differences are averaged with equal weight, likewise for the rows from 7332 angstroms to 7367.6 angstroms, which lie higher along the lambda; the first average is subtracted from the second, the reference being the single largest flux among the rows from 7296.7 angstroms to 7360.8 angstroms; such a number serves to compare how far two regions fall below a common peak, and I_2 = -4.6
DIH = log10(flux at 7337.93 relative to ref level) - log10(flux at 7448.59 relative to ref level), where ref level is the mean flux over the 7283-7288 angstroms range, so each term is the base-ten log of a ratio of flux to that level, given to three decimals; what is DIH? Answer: 0.056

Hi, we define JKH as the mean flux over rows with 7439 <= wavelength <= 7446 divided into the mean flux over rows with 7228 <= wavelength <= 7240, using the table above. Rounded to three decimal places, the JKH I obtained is 1.031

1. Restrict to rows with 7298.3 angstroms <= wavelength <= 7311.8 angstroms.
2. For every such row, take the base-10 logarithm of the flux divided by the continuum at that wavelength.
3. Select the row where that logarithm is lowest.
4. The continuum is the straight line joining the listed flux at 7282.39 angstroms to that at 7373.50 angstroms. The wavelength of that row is 7309.27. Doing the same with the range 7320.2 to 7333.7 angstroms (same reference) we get 7322.74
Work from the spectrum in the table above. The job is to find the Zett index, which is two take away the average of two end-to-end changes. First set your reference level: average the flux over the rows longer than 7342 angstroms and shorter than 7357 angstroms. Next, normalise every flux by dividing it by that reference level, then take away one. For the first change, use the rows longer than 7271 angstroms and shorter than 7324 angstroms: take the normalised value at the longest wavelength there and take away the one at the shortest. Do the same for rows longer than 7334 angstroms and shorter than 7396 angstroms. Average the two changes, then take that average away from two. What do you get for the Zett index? 2.12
